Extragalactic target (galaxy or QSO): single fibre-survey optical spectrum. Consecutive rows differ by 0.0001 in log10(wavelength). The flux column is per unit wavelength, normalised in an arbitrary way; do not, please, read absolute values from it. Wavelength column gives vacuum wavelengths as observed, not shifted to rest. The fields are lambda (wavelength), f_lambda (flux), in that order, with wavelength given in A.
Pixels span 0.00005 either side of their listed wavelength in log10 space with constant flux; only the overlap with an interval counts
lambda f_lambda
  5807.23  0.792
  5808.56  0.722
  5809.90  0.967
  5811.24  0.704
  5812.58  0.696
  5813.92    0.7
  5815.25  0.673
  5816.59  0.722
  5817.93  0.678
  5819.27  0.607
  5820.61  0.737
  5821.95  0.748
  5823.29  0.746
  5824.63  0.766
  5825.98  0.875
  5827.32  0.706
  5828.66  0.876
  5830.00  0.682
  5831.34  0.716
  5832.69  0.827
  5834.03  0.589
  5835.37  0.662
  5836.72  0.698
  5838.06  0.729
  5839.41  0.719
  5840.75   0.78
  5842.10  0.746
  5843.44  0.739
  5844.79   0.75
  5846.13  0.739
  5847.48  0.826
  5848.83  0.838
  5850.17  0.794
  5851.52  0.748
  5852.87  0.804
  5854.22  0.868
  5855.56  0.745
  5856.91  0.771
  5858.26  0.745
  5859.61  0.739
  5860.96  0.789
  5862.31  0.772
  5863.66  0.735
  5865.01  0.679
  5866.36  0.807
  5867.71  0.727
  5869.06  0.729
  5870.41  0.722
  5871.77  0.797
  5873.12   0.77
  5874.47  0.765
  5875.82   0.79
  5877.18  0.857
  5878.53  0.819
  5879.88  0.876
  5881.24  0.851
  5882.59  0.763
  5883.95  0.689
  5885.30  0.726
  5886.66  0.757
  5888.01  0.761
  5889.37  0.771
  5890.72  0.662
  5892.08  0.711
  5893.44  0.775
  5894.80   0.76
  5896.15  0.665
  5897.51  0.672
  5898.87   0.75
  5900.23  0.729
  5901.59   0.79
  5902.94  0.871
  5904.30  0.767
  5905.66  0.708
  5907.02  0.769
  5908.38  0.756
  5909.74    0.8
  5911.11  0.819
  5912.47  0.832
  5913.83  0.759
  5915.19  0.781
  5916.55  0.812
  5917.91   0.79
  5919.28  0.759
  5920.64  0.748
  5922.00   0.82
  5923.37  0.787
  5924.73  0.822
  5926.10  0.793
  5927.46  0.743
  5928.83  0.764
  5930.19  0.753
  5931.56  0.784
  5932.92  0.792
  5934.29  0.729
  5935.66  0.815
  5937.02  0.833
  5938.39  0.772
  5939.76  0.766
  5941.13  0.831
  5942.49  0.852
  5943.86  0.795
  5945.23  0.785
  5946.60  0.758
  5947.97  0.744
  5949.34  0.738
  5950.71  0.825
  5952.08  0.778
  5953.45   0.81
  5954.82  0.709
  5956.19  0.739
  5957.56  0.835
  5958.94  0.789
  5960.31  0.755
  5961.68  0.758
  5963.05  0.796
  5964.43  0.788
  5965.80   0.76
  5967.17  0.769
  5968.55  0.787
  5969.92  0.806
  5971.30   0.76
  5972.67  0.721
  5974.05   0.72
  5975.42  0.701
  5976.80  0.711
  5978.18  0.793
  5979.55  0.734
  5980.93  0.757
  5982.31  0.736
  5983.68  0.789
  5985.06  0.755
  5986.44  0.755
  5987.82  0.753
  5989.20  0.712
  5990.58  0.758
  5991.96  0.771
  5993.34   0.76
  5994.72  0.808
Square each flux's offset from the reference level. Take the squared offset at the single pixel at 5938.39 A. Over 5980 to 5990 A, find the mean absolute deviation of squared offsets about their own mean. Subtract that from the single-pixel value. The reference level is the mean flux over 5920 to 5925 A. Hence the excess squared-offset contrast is -0.0011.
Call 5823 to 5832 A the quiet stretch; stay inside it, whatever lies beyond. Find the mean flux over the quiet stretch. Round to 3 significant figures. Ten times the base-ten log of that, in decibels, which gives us -1.15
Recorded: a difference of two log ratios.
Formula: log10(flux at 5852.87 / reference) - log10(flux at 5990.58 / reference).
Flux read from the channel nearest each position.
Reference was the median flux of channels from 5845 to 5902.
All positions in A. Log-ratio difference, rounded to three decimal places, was 0.026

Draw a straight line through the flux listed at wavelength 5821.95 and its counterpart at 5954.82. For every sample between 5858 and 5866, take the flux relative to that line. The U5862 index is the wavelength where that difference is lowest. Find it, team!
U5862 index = 5865.01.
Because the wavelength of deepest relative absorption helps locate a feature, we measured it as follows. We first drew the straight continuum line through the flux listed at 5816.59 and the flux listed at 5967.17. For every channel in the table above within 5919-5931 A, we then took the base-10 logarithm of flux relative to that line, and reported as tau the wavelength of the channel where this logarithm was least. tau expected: 5927.46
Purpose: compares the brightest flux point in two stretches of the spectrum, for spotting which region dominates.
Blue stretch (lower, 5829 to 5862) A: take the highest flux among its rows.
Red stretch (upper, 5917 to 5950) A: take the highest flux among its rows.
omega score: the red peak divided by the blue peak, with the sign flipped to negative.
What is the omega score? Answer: -0.98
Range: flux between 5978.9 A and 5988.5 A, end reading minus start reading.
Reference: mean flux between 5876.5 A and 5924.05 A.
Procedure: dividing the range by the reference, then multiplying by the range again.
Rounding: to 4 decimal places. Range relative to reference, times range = 0.0005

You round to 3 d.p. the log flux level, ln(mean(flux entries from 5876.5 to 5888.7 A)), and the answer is -0.237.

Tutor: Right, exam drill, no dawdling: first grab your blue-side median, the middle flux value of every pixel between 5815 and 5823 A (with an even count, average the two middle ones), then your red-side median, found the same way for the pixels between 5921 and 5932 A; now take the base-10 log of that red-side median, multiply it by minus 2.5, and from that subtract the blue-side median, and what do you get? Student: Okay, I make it -0.438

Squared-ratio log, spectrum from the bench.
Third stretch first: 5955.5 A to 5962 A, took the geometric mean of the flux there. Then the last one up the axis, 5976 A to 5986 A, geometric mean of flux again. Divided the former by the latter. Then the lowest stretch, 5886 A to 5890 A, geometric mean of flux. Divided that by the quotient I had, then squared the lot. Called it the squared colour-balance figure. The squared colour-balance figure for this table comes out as 0.55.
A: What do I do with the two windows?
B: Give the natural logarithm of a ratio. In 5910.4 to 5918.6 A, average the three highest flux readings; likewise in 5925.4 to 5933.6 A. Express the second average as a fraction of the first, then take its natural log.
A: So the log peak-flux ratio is -0.039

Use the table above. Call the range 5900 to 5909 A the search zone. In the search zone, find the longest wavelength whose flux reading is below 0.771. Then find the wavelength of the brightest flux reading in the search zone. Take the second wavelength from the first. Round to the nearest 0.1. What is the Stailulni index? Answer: 5.4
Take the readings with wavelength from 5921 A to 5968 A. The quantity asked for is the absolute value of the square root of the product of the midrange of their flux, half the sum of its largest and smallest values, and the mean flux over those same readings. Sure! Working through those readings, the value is 0.781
